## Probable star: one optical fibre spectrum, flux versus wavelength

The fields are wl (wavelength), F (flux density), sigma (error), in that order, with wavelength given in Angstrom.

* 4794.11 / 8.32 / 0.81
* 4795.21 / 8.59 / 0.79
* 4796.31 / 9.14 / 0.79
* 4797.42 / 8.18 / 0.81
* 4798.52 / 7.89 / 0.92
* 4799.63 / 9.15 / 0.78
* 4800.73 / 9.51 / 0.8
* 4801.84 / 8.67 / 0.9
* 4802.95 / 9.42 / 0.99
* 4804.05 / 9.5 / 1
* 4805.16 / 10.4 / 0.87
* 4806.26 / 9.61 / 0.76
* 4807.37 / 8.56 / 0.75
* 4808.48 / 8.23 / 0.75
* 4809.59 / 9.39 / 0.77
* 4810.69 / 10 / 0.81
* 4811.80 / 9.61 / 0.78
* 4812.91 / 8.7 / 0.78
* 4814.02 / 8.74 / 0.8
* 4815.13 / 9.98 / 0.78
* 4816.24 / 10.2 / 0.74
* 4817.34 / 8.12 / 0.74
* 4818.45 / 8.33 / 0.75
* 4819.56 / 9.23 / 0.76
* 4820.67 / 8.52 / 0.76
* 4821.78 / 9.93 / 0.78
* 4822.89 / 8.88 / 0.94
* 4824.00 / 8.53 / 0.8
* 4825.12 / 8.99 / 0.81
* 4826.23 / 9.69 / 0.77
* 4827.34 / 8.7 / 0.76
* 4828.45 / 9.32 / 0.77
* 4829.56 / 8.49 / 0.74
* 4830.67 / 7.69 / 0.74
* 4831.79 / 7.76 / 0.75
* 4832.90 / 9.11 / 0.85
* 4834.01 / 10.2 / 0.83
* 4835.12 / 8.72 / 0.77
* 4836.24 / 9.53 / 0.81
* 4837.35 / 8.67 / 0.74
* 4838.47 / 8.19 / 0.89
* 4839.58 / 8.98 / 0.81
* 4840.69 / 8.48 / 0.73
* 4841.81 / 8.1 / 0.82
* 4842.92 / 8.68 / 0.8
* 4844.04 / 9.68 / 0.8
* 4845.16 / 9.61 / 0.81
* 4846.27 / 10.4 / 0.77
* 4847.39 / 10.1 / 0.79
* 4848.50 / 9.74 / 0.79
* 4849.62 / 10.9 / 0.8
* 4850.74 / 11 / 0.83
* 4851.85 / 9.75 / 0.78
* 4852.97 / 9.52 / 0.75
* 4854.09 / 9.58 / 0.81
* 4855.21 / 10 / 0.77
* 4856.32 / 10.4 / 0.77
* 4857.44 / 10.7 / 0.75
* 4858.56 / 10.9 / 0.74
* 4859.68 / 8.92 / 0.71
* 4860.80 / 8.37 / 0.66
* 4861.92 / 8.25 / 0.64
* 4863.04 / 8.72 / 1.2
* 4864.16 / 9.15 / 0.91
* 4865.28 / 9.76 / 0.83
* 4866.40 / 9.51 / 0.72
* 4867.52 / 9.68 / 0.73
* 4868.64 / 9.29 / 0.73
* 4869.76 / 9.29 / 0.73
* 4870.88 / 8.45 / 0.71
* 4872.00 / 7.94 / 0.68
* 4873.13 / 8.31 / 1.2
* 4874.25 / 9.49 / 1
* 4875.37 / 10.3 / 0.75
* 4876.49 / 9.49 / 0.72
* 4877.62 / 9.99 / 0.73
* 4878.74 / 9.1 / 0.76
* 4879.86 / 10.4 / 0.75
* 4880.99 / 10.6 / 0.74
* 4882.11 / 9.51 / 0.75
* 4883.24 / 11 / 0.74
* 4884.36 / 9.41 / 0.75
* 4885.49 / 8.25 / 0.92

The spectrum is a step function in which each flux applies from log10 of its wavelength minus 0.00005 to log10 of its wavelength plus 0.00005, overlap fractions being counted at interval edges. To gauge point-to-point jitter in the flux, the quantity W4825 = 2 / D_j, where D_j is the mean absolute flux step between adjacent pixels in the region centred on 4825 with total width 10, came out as 2.5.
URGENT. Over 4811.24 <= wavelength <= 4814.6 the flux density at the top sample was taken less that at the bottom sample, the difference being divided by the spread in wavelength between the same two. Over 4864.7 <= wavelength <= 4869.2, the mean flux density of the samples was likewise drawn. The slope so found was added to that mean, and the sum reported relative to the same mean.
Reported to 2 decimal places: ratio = 0.96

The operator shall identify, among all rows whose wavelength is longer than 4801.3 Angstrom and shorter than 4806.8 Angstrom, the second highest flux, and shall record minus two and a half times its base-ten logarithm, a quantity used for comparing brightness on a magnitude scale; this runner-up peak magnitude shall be -2.46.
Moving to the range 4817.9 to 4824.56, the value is -2.41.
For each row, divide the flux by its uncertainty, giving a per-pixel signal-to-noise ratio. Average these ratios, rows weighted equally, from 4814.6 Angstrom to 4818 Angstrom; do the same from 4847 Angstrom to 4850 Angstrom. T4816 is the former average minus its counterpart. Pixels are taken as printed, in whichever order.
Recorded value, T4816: -0.4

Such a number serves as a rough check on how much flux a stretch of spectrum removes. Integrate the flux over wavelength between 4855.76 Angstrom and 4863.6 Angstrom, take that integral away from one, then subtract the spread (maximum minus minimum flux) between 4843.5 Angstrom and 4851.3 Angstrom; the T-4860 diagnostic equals -75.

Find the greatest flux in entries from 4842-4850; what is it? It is 10.9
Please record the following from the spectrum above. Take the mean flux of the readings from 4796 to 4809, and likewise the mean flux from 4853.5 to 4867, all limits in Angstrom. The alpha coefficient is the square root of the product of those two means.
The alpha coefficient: 9.3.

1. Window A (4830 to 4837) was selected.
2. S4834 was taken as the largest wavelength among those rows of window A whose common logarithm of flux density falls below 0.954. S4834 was 4835.12 Angstrom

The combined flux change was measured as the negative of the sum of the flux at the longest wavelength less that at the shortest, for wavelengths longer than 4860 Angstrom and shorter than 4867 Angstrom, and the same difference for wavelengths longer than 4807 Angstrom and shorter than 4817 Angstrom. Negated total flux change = -2.8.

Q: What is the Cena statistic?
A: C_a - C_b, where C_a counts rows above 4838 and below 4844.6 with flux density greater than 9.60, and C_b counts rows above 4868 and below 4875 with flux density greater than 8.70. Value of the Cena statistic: -2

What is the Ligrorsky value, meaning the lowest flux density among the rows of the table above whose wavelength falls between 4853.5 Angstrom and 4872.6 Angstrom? 7.94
